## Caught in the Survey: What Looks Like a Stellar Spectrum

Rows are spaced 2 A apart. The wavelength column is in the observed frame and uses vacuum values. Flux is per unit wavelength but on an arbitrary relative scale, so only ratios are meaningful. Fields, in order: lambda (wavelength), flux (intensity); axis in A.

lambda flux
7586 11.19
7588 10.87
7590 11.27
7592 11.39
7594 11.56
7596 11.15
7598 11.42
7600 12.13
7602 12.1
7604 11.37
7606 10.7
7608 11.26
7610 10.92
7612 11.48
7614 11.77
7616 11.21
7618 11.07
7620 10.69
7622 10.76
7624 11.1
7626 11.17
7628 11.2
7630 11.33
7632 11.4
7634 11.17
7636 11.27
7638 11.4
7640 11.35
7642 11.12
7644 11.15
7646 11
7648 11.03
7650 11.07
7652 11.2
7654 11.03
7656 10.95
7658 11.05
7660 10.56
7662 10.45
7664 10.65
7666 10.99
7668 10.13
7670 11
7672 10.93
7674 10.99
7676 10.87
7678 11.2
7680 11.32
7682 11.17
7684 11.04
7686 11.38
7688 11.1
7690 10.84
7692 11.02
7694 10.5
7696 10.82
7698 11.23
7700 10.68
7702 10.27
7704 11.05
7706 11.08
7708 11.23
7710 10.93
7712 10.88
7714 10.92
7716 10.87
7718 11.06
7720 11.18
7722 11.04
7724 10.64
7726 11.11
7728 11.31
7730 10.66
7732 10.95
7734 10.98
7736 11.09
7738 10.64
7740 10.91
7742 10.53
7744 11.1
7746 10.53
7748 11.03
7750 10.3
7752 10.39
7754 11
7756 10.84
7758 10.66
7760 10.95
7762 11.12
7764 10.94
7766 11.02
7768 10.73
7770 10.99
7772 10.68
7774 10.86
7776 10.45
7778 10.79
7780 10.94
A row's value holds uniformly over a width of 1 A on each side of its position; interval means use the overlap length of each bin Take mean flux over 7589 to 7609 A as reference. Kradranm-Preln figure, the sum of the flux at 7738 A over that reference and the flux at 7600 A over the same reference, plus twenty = 21.99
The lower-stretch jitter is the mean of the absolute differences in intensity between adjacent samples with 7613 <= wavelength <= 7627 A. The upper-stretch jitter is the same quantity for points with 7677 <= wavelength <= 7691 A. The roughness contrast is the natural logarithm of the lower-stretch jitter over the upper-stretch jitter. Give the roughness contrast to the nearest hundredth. 0.20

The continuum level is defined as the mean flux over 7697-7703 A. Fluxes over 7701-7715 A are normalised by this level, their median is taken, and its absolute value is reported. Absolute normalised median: 1.02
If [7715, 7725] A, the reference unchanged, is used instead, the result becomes 1.03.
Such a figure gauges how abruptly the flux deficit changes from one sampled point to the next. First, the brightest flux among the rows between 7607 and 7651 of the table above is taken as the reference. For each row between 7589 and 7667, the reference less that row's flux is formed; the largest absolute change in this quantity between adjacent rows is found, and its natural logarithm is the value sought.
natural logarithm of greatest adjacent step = -0.31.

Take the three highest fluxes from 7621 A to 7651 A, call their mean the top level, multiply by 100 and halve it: 569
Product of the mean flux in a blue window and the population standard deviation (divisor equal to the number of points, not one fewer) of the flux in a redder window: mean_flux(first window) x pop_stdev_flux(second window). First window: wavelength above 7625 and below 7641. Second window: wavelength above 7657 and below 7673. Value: 3.5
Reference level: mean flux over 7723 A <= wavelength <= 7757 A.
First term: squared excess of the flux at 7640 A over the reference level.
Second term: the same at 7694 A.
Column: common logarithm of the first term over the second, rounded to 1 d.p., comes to 0.4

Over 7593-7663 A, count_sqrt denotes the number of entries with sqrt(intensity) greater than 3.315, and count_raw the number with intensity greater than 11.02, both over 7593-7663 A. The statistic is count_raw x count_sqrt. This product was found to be 756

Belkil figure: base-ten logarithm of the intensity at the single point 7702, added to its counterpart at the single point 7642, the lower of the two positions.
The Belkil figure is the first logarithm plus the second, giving 2.06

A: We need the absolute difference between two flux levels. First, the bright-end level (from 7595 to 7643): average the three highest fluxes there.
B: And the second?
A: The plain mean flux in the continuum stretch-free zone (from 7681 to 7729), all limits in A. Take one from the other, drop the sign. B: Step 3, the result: 1.03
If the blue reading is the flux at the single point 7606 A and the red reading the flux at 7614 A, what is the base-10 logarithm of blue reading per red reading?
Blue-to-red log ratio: -0.041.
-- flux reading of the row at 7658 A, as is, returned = 11.05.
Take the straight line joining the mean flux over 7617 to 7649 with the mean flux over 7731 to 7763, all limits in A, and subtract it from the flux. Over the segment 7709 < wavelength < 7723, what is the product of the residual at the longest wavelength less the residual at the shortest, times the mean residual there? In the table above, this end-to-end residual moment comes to 0.012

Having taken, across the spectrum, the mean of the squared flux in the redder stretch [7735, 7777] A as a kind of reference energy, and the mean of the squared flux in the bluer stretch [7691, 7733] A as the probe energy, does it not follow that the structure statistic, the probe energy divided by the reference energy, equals 1.02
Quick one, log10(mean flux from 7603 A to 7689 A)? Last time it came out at 1.04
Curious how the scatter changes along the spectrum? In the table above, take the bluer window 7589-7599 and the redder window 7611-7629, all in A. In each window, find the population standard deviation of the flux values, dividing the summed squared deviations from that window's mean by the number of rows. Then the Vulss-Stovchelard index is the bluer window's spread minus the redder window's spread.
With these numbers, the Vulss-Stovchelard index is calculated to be -0.17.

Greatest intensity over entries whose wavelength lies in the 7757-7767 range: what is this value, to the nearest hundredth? 11.12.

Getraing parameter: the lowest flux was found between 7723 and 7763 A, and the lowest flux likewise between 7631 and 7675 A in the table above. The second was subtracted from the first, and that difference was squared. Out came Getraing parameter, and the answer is 0.03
